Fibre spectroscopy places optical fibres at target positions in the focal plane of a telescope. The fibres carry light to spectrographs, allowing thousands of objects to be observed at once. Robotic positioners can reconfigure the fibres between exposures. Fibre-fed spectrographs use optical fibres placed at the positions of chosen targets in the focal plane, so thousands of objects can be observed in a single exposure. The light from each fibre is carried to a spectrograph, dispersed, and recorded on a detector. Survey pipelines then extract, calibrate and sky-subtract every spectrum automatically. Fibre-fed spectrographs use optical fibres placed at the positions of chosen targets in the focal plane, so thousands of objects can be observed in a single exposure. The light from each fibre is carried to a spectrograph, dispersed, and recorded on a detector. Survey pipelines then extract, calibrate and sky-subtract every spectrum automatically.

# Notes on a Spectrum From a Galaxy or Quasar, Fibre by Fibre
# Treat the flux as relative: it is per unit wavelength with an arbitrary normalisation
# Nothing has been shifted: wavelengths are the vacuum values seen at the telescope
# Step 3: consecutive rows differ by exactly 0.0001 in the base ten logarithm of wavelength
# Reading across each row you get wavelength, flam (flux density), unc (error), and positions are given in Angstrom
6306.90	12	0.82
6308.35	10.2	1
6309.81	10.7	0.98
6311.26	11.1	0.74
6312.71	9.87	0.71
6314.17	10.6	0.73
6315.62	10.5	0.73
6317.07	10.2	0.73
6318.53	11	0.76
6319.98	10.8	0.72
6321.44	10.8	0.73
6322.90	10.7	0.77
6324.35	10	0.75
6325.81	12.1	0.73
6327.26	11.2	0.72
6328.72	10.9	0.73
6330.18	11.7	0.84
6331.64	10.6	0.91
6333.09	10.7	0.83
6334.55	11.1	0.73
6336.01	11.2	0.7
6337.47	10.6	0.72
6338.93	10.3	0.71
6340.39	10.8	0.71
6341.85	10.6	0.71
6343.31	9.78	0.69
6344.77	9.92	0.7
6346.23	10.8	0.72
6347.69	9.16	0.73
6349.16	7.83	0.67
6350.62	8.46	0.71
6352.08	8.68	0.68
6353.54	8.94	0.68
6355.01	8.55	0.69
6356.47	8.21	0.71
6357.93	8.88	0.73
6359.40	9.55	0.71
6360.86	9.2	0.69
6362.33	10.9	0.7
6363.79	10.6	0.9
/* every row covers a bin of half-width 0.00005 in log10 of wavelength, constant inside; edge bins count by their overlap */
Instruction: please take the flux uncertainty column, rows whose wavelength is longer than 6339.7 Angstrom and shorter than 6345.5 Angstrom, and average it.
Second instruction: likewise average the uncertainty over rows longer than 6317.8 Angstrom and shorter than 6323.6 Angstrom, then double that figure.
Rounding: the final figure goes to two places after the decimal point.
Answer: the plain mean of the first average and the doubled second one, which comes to 1.10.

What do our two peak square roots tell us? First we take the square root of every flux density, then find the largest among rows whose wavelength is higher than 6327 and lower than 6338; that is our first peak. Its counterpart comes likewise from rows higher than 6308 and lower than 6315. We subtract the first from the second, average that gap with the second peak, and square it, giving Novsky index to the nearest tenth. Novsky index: 2.6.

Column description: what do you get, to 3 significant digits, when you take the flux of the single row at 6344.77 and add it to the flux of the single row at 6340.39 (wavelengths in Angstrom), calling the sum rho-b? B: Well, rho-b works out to 20.7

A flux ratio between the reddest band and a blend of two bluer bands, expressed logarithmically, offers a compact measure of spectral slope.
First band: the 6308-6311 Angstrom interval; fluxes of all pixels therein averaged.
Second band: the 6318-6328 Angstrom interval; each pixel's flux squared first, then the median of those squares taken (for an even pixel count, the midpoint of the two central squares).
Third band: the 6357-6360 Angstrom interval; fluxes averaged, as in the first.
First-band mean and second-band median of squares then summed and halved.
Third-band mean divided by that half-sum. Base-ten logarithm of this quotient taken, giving -0.84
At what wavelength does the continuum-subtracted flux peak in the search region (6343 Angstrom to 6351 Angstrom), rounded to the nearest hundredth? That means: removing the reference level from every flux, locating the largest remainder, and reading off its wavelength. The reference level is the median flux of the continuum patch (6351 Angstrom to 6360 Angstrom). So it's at 6346.23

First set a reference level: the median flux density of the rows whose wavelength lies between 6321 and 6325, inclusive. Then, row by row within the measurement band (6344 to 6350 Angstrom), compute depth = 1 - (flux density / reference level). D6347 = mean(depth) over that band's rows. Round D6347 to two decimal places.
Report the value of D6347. 0.12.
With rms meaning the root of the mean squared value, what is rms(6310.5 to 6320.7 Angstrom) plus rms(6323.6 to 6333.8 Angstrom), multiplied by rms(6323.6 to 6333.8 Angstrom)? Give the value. 239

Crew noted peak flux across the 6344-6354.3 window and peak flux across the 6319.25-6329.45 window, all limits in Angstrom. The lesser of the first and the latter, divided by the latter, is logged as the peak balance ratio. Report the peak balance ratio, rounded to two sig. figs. 0.89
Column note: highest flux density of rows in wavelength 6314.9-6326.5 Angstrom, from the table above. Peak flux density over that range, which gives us 12.1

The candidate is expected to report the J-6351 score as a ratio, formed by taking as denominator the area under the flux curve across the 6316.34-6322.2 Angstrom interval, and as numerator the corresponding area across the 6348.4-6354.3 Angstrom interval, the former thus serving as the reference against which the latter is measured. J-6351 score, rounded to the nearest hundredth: 0.80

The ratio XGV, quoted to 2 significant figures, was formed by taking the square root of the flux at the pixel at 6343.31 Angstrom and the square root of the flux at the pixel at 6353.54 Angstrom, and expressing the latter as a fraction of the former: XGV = 0.96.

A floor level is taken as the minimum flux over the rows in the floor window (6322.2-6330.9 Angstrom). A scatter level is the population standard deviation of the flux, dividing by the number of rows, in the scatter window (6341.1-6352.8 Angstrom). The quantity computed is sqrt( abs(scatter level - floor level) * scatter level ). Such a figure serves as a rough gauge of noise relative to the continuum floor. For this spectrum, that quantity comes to 2.98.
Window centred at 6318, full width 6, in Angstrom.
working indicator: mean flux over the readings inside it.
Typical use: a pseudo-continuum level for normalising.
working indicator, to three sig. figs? 10.6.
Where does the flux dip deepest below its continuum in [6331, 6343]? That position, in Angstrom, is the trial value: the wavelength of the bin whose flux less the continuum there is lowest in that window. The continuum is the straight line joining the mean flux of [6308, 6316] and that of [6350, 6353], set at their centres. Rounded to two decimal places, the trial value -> 6331.64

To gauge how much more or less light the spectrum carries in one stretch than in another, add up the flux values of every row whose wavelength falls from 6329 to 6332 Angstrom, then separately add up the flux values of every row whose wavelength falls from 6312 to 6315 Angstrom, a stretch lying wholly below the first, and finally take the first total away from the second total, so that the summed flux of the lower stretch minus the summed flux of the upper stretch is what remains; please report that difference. -1.8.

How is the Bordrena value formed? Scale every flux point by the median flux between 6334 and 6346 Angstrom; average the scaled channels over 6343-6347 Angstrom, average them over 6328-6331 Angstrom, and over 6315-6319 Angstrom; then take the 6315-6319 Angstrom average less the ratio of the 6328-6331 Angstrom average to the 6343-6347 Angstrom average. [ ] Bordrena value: -0.11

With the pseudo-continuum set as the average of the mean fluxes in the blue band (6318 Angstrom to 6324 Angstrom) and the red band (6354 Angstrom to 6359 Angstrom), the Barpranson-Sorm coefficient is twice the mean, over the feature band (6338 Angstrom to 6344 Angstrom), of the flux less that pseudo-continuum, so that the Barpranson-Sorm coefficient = 1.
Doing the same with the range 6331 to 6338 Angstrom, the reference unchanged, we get 2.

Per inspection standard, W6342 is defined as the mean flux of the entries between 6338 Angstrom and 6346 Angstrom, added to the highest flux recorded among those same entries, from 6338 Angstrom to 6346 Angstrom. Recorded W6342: 21.1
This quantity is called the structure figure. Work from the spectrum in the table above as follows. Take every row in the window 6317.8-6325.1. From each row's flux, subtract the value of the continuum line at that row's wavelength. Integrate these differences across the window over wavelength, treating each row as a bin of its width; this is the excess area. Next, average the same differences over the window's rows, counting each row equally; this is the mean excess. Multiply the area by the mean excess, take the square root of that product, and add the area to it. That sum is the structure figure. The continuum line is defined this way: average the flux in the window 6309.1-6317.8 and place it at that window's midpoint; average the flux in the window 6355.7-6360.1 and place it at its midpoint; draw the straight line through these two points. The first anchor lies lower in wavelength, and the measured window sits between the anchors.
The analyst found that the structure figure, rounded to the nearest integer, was 5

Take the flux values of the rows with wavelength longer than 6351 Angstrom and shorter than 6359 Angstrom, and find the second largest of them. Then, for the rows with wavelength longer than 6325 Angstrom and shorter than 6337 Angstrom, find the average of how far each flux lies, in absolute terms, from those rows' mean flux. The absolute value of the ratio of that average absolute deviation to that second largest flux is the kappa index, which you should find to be 0.0408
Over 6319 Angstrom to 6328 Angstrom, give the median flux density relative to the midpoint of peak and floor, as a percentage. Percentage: 98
